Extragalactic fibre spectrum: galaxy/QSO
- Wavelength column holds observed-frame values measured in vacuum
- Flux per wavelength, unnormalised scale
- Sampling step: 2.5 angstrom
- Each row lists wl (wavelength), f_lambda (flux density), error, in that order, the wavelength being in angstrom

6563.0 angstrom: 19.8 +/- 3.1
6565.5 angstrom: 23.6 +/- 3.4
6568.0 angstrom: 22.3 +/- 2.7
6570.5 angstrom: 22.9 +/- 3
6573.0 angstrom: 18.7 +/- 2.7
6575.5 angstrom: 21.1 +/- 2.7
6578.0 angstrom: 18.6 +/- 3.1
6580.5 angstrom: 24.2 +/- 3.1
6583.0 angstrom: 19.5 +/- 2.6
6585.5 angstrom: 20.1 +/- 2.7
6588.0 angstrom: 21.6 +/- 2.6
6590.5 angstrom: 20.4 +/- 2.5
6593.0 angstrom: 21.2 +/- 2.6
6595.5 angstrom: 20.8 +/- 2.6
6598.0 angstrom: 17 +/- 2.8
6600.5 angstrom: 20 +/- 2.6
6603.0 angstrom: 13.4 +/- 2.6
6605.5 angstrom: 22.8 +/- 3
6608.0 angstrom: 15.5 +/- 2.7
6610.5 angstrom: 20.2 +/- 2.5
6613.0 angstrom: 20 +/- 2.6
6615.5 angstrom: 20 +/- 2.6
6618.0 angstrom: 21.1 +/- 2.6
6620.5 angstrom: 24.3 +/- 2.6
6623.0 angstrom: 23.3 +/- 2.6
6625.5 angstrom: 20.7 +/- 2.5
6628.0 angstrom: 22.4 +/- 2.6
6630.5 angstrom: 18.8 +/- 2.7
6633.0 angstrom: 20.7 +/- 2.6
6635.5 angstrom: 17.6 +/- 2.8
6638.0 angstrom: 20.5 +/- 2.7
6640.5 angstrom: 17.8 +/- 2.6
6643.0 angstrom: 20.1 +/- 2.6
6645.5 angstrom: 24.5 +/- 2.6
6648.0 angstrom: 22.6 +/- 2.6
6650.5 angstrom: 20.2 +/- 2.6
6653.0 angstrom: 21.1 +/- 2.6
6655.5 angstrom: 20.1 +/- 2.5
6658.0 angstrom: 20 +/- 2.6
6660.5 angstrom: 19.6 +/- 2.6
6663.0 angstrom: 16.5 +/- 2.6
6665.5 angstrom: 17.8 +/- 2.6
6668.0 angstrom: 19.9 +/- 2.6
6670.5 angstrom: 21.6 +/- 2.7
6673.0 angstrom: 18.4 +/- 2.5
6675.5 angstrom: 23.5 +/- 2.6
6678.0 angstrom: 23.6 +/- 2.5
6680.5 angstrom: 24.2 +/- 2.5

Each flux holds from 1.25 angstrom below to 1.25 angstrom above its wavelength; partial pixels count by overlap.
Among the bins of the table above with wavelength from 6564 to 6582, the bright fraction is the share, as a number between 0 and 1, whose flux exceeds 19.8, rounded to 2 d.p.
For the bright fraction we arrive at 0.71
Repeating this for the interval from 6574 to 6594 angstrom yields 0.75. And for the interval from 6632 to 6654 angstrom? 0.78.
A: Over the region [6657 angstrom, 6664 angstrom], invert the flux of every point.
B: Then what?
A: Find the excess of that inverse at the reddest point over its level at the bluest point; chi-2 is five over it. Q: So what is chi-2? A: 471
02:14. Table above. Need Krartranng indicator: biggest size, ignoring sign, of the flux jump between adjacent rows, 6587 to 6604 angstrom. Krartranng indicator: 6.6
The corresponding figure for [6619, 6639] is 3.6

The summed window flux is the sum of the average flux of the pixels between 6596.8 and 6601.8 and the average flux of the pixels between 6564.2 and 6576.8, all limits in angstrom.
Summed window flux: 40.2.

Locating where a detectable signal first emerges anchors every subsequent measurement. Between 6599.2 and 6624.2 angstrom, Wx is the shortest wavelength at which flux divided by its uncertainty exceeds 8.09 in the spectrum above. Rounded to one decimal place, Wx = 6618.0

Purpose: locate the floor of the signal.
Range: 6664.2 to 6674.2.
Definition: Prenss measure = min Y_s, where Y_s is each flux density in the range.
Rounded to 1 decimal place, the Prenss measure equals 17.8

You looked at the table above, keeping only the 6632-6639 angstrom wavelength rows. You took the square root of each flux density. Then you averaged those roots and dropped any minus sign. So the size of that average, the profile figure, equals 4.42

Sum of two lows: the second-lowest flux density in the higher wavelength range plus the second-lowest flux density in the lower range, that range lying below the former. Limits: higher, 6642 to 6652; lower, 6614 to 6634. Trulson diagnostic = 40.2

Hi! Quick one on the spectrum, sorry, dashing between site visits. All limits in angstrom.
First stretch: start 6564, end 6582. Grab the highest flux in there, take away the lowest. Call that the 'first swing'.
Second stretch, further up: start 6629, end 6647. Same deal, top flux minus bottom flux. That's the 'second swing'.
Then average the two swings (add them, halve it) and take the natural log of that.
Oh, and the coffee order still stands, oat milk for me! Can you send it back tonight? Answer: 1.83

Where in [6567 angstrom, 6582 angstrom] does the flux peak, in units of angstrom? 6580.5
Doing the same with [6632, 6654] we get 6645.5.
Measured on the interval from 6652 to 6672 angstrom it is 6670.5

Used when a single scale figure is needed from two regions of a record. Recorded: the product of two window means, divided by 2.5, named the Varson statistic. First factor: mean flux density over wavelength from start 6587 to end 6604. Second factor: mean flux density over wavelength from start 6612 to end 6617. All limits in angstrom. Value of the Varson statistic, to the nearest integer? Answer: 154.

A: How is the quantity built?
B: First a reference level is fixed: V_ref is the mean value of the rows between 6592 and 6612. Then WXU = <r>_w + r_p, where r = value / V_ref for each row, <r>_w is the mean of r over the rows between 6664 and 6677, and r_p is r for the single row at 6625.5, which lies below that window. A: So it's 2.17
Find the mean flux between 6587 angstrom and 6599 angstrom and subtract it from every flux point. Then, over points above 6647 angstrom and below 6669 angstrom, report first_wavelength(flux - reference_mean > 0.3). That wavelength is 6648.0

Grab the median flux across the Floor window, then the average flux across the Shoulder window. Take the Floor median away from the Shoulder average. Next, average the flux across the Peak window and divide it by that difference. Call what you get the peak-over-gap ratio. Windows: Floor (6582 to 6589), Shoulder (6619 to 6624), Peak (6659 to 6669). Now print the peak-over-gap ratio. 5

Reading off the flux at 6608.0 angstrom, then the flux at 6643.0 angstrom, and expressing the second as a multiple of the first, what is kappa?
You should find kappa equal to 1.30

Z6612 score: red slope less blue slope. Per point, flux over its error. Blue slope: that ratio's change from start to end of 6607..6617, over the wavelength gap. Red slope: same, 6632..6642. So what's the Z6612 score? -0.41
